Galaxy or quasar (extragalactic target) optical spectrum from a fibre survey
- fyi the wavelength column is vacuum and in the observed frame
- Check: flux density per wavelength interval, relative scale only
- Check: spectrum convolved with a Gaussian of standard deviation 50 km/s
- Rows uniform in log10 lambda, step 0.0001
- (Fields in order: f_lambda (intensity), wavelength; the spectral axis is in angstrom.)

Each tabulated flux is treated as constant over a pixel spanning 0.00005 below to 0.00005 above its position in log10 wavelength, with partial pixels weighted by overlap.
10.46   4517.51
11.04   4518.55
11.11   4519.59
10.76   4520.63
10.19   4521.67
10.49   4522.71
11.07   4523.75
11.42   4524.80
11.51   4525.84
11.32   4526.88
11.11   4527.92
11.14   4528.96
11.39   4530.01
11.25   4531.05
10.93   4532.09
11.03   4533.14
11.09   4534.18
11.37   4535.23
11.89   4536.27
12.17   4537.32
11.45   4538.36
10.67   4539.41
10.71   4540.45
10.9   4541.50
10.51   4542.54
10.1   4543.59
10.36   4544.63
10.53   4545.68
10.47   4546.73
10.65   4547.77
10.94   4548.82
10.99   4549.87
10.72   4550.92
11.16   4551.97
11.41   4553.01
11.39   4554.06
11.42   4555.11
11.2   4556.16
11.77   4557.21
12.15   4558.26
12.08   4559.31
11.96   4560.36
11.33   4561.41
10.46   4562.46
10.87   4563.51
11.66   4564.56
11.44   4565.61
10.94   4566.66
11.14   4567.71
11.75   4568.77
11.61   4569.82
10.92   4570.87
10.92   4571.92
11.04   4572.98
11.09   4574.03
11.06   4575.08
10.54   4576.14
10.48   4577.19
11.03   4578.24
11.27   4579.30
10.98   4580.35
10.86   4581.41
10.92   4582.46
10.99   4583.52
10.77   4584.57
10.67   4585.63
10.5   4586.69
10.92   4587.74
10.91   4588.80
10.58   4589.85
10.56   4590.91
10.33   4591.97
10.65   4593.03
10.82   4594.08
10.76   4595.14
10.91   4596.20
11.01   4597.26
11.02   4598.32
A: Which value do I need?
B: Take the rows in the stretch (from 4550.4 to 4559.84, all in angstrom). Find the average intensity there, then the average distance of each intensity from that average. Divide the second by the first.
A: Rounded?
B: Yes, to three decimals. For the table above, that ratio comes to 0.030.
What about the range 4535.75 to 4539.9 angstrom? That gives 0.042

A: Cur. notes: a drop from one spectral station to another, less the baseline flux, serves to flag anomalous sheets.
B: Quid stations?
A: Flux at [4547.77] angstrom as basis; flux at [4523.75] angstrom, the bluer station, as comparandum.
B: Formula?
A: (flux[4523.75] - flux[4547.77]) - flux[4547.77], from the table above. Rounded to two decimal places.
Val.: -10.23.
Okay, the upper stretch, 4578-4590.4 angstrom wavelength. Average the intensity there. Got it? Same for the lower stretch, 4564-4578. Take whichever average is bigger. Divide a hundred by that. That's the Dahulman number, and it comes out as 8.99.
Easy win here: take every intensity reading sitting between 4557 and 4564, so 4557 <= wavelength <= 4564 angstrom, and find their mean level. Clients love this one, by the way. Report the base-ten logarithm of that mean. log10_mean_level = 1.06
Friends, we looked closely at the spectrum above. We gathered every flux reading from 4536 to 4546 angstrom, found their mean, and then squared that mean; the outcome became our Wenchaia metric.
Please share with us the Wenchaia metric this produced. 119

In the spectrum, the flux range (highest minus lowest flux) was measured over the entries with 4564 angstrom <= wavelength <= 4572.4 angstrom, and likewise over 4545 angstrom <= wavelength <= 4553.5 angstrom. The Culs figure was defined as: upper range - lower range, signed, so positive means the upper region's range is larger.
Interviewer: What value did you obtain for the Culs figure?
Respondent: -0.1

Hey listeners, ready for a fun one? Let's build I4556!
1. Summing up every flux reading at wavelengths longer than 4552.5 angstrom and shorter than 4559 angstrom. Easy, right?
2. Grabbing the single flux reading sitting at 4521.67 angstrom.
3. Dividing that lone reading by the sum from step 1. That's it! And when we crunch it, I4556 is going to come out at 0.147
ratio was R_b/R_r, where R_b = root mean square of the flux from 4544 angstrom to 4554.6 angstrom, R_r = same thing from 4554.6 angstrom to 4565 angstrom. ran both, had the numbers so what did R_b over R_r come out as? 0.94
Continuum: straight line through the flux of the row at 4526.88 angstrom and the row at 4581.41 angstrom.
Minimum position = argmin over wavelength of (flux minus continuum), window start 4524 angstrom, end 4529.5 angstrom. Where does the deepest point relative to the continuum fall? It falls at 4527.92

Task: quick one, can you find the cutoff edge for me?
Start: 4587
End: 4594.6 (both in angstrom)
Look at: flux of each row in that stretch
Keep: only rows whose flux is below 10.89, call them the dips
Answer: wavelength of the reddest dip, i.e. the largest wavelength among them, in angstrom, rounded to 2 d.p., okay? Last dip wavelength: 4594.08 angstrom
